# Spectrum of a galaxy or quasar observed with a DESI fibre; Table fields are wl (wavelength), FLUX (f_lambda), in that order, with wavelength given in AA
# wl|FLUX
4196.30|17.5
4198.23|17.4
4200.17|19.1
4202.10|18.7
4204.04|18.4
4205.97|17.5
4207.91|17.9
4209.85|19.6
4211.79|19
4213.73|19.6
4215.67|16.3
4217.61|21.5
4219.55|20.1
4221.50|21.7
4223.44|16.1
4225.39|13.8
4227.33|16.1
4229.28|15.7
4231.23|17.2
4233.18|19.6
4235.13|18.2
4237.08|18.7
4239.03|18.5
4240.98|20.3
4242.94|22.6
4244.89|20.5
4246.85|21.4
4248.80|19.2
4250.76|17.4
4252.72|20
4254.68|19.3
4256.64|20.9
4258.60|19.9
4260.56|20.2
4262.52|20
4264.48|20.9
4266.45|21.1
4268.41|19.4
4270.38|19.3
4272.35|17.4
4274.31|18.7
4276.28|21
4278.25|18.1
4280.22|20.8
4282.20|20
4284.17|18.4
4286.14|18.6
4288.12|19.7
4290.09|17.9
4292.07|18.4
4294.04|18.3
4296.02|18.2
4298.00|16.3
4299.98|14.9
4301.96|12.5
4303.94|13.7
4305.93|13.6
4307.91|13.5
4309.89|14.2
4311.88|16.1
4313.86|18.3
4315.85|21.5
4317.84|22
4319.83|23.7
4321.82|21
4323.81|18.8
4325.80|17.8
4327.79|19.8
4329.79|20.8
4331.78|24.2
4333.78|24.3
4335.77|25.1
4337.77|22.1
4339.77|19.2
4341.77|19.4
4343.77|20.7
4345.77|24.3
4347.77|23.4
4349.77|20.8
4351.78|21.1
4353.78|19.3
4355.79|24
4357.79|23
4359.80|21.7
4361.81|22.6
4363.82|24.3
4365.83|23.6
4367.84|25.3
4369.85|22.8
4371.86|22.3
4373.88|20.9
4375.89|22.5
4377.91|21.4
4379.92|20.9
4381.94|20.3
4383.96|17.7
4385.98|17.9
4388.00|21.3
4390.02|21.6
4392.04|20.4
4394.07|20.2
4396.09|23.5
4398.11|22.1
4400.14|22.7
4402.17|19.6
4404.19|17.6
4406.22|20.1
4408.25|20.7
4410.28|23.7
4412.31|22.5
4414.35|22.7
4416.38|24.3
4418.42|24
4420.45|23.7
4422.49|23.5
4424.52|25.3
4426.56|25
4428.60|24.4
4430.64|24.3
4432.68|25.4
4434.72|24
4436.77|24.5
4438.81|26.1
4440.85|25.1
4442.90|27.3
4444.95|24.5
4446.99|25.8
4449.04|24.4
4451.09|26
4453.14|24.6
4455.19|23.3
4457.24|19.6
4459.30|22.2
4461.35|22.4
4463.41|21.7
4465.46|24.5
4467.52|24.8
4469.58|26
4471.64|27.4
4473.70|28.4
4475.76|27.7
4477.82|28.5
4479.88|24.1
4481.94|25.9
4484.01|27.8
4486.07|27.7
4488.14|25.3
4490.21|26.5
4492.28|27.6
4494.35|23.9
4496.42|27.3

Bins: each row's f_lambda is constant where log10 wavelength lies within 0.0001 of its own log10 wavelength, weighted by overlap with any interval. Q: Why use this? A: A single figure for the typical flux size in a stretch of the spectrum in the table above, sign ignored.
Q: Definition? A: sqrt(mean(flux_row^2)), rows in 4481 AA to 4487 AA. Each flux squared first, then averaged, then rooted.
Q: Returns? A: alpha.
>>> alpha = 27.1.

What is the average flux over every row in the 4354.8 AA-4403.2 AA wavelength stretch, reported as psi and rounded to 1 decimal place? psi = 21.8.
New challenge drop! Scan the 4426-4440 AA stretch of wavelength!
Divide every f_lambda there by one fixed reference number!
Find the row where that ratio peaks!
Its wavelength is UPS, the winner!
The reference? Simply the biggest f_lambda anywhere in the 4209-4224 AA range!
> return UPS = 4438.81 AA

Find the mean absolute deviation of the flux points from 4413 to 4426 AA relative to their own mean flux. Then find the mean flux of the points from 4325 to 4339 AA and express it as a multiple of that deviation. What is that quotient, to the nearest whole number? 36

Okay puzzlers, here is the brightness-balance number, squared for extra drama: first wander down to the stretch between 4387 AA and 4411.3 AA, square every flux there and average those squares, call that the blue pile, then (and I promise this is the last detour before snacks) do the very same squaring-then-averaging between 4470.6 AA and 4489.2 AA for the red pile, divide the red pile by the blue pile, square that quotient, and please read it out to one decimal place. 2.6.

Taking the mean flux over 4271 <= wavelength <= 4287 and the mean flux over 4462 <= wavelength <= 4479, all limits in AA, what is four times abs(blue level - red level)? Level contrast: 28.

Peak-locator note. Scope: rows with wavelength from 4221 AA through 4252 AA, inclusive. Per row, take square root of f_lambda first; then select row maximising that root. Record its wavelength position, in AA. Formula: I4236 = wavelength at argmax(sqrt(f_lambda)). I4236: 4242.94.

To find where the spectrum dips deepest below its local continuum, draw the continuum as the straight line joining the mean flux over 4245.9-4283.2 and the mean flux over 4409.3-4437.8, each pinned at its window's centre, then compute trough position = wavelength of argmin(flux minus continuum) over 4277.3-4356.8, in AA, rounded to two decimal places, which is 4301.96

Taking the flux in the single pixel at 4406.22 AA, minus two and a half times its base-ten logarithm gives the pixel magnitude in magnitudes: -3.26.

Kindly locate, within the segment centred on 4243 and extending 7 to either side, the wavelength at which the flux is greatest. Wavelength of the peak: 4242.94 AA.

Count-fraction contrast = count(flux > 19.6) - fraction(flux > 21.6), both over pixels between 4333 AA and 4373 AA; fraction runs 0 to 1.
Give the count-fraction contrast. 16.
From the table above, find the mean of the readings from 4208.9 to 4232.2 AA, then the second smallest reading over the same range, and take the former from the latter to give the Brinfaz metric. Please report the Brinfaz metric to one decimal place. -2.4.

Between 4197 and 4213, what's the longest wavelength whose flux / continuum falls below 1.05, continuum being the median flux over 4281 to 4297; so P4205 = 4211.79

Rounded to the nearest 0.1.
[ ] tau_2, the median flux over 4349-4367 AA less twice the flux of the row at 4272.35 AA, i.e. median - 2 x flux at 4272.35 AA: -12.2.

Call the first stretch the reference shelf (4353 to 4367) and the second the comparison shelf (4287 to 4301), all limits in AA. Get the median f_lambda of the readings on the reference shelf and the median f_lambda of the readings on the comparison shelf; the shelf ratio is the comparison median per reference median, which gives 0.79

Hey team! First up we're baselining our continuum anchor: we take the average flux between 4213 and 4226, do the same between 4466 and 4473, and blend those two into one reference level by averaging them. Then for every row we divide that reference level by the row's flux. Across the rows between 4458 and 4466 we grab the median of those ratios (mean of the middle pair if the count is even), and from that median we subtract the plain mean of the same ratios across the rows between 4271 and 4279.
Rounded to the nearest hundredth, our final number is -0.19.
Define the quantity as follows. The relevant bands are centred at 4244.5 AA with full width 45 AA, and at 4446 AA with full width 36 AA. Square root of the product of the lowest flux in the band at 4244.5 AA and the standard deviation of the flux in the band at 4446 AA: 5.0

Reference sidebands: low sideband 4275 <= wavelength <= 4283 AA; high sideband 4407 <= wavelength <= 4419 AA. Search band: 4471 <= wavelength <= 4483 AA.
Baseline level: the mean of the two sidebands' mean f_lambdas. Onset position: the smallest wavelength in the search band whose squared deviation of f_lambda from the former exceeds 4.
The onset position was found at 4471.64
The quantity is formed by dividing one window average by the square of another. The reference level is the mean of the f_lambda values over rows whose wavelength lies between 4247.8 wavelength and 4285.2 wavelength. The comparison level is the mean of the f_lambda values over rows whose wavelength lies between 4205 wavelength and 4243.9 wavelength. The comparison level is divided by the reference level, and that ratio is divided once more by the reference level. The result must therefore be 0.048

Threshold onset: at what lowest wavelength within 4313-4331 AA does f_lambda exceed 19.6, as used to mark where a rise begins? 4315.85 AA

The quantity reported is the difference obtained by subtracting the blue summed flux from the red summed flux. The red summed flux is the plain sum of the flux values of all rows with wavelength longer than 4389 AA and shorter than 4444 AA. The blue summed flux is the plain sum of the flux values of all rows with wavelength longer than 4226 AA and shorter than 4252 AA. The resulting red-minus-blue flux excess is 379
